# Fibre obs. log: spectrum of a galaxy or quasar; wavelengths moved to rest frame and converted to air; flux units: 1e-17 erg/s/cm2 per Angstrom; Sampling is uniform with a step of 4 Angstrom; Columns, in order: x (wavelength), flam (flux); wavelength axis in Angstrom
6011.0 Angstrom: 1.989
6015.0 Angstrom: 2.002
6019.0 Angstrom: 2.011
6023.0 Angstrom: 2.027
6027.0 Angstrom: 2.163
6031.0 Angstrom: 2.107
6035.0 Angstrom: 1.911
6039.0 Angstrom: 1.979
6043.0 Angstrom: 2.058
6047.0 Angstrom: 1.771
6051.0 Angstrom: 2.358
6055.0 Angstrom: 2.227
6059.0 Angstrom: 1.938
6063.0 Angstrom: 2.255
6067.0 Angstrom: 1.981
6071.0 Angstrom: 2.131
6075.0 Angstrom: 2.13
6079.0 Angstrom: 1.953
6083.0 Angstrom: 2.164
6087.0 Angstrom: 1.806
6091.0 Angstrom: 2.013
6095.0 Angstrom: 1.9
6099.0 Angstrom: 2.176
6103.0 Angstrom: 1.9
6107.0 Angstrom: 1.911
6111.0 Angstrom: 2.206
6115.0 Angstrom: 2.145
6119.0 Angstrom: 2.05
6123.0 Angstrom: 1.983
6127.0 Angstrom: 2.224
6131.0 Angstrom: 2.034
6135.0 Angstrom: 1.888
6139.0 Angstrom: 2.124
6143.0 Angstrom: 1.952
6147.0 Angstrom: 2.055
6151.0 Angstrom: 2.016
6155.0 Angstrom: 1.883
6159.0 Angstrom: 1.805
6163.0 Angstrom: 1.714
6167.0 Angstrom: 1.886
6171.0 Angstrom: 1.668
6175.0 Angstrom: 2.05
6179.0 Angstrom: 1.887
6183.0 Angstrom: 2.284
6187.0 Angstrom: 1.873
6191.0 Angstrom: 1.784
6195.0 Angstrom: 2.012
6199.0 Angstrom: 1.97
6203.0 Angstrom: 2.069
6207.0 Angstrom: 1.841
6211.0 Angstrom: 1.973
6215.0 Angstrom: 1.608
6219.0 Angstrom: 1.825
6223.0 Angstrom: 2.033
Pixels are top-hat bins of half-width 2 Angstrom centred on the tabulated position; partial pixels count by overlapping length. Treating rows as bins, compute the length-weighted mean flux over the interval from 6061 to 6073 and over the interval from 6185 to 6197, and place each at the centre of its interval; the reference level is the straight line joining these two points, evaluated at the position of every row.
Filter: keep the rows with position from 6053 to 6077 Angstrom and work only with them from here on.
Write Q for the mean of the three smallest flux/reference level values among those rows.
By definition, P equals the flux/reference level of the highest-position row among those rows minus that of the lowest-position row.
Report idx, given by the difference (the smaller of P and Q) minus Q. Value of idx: -0.98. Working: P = -0.03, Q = 0.95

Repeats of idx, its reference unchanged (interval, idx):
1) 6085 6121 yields -0.76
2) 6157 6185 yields -0.62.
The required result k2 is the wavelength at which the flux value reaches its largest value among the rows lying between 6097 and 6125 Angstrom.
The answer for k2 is 6111.0 Angstrom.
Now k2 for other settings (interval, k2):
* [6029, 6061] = 6051.0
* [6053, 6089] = 6063.0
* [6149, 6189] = 6183.0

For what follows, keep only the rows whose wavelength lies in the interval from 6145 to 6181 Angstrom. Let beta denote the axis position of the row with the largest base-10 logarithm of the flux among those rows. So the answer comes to 6147.0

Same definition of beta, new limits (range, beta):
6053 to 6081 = 6063.0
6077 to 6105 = 6099.0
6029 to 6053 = 6051.0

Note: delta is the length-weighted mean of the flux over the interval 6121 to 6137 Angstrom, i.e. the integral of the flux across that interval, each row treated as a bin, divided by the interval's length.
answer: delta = 2.03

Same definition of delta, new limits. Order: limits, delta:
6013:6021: 2.01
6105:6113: 2.06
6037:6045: 2.02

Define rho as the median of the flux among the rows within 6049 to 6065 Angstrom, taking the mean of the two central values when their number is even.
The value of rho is 2.24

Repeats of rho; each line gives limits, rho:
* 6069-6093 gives 2.07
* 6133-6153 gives 2.02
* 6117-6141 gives 2.04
